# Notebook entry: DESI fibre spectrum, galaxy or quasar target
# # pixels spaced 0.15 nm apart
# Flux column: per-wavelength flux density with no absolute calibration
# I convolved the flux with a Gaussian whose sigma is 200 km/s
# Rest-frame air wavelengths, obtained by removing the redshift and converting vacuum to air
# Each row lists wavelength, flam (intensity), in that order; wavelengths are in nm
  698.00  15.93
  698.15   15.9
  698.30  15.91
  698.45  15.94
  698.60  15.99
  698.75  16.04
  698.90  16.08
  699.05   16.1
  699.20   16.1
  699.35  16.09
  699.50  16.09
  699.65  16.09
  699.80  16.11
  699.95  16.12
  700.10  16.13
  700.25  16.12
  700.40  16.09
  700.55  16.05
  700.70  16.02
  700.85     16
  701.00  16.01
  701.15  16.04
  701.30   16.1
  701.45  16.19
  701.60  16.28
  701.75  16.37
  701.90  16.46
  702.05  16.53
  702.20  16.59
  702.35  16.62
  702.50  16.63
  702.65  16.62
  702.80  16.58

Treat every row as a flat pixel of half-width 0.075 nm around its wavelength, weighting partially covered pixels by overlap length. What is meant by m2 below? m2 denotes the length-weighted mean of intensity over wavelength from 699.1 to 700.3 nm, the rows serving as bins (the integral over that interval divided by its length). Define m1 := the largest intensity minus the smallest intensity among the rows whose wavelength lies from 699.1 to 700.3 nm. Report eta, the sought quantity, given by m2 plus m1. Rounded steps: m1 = 0.04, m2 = 16.1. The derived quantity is 16.1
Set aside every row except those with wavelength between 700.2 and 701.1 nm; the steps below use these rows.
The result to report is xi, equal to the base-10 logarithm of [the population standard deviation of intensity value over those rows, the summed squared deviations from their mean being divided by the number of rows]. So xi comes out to -1.36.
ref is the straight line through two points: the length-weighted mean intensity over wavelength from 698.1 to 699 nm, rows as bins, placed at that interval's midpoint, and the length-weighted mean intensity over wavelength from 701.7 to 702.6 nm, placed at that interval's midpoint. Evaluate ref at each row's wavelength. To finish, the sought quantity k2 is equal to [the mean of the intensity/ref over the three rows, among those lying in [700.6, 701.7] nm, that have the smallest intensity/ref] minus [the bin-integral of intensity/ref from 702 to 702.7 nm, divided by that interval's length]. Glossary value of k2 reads -0.023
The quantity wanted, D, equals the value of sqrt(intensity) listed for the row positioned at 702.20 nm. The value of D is 4.07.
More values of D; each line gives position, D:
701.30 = 4.01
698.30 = 3.99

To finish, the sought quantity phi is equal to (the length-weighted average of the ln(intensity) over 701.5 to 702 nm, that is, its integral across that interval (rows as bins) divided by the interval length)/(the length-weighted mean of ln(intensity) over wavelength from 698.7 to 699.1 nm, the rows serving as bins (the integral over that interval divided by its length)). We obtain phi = 1.01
